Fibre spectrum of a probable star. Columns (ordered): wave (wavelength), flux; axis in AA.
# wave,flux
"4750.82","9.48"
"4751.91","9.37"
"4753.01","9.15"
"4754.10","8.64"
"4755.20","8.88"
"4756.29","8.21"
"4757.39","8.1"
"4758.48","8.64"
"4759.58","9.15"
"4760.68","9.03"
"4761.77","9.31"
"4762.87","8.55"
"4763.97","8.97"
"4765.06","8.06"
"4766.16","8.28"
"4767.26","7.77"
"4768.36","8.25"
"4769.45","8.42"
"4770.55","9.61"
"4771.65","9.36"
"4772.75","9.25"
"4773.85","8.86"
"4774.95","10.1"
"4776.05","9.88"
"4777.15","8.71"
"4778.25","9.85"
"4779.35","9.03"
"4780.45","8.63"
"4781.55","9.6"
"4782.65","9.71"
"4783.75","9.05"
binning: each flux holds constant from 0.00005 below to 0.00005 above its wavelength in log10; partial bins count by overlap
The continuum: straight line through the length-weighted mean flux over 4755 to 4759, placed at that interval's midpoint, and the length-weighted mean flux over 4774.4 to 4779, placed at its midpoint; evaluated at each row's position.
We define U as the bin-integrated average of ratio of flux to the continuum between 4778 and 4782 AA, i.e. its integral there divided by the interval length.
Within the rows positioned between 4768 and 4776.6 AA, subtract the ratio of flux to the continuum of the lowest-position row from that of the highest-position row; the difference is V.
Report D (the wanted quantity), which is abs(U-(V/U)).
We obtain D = 0.81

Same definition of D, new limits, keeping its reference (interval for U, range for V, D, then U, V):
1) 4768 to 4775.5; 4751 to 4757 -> 1.16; 0.98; -0.174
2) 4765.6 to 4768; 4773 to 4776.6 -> 0.78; 0.89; 0.094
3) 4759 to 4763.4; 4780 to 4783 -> 0.94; 1.04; 0.097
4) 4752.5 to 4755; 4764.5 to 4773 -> 1.00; 1.08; 0.083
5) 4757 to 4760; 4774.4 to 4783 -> 1.10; 1.01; -0.088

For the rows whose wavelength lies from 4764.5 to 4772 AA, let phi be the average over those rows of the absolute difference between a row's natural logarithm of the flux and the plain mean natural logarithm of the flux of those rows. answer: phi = 0.062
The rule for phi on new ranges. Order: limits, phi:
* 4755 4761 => 0.041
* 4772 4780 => 0.051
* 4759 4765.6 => 0.042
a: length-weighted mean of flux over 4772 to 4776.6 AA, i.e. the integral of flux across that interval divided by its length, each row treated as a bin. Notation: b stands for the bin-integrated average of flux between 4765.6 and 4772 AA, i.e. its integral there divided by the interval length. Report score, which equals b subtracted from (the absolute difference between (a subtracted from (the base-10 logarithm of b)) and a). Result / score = 9.5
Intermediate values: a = 9.5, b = 8.6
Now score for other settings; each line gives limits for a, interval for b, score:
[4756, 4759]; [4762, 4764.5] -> 6.9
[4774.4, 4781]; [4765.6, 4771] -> 9.4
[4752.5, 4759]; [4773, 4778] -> 6.8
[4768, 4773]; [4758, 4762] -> 8.0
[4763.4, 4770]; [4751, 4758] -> 6.9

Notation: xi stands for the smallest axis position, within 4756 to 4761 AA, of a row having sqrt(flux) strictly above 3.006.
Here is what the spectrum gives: 4759.58 AA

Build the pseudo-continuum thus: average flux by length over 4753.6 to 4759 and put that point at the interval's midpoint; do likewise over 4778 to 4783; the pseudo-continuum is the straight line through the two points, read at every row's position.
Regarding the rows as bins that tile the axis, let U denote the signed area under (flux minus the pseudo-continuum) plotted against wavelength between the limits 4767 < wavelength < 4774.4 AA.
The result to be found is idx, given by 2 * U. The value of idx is -2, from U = -1.2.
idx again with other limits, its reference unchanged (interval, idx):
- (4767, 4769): -3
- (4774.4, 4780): 3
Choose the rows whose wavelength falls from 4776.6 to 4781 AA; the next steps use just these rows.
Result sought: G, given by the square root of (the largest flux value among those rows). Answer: 3.14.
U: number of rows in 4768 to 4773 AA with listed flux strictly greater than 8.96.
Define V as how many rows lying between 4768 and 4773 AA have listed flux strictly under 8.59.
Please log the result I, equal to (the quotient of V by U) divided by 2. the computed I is 0.3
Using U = 3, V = 2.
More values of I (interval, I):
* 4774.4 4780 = 0.0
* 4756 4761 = 0.5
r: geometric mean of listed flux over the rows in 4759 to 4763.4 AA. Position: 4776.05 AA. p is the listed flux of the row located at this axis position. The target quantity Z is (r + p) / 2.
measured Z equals 9.44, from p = 9.88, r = 9.01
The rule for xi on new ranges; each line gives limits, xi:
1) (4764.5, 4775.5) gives 4770.55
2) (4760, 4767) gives 4761.77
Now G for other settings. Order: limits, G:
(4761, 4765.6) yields 3.05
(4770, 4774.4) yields 3.10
